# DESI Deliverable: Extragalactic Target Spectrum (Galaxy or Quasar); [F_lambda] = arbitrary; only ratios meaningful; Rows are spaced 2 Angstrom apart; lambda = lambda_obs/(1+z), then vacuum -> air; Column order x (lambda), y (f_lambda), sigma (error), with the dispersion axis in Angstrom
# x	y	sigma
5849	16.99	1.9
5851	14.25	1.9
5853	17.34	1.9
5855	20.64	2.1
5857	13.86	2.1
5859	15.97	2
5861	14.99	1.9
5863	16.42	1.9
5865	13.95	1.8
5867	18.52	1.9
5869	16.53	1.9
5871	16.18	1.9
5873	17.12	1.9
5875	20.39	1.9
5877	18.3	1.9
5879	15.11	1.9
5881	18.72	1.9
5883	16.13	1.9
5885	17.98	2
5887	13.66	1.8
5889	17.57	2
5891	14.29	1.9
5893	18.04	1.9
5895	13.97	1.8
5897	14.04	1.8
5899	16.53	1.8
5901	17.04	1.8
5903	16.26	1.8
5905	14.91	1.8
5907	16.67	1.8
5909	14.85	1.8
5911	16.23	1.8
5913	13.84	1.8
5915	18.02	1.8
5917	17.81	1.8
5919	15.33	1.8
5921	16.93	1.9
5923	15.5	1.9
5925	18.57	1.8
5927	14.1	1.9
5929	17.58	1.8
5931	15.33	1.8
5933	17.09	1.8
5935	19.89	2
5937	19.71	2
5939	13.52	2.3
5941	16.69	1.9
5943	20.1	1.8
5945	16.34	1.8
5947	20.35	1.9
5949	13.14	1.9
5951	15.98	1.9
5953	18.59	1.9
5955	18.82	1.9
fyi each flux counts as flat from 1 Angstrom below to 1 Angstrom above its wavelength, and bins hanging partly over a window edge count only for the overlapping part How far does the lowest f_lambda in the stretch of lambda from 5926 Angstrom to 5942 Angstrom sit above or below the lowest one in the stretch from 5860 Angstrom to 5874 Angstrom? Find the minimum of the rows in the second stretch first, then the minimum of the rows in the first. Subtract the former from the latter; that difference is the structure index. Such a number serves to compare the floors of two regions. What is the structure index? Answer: -0.43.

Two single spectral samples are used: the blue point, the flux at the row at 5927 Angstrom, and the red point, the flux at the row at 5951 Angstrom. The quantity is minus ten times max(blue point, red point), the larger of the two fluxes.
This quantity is -160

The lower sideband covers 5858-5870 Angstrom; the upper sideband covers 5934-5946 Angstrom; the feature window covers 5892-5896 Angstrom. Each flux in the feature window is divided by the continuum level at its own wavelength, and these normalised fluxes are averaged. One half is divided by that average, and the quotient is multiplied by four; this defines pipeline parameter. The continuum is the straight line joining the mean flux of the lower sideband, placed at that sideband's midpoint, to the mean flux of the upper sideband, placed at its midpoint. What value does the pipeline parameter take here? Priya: 2.09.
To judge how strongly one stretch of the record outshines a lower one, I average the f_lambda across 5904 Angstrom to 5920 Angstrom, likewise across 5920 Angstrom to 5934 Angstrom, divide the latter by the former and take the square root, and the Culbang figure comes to 1.02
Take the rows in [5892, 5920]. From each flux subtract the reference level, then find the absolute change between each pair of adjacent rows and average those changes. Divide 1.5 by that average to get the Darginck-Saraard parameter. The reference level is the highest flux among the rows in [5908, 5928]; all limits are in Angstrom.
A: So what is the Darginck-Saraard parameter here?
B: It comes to 0.83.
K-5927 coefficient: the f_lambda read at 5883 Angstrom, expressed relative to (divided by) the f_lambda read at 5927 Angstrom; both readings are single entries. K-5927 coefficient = 1.1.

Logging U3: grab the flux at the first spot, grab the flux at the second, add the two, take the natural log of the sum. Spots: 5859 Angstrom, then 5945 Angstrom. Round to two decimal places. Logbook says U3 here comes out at 3.48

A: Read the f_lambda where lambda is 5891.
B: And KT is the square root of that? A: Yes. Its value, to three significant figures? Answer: 3.78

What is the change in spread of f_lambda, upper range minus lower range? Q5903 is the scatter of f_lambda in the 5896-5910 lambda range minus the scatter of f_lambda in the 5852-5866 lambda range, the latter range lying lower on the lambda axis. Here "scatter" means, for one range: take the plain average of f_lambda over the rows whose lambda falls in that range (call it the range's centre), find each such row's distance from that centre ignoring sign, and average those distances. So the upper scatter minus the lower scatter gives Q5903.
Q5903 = -0.7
